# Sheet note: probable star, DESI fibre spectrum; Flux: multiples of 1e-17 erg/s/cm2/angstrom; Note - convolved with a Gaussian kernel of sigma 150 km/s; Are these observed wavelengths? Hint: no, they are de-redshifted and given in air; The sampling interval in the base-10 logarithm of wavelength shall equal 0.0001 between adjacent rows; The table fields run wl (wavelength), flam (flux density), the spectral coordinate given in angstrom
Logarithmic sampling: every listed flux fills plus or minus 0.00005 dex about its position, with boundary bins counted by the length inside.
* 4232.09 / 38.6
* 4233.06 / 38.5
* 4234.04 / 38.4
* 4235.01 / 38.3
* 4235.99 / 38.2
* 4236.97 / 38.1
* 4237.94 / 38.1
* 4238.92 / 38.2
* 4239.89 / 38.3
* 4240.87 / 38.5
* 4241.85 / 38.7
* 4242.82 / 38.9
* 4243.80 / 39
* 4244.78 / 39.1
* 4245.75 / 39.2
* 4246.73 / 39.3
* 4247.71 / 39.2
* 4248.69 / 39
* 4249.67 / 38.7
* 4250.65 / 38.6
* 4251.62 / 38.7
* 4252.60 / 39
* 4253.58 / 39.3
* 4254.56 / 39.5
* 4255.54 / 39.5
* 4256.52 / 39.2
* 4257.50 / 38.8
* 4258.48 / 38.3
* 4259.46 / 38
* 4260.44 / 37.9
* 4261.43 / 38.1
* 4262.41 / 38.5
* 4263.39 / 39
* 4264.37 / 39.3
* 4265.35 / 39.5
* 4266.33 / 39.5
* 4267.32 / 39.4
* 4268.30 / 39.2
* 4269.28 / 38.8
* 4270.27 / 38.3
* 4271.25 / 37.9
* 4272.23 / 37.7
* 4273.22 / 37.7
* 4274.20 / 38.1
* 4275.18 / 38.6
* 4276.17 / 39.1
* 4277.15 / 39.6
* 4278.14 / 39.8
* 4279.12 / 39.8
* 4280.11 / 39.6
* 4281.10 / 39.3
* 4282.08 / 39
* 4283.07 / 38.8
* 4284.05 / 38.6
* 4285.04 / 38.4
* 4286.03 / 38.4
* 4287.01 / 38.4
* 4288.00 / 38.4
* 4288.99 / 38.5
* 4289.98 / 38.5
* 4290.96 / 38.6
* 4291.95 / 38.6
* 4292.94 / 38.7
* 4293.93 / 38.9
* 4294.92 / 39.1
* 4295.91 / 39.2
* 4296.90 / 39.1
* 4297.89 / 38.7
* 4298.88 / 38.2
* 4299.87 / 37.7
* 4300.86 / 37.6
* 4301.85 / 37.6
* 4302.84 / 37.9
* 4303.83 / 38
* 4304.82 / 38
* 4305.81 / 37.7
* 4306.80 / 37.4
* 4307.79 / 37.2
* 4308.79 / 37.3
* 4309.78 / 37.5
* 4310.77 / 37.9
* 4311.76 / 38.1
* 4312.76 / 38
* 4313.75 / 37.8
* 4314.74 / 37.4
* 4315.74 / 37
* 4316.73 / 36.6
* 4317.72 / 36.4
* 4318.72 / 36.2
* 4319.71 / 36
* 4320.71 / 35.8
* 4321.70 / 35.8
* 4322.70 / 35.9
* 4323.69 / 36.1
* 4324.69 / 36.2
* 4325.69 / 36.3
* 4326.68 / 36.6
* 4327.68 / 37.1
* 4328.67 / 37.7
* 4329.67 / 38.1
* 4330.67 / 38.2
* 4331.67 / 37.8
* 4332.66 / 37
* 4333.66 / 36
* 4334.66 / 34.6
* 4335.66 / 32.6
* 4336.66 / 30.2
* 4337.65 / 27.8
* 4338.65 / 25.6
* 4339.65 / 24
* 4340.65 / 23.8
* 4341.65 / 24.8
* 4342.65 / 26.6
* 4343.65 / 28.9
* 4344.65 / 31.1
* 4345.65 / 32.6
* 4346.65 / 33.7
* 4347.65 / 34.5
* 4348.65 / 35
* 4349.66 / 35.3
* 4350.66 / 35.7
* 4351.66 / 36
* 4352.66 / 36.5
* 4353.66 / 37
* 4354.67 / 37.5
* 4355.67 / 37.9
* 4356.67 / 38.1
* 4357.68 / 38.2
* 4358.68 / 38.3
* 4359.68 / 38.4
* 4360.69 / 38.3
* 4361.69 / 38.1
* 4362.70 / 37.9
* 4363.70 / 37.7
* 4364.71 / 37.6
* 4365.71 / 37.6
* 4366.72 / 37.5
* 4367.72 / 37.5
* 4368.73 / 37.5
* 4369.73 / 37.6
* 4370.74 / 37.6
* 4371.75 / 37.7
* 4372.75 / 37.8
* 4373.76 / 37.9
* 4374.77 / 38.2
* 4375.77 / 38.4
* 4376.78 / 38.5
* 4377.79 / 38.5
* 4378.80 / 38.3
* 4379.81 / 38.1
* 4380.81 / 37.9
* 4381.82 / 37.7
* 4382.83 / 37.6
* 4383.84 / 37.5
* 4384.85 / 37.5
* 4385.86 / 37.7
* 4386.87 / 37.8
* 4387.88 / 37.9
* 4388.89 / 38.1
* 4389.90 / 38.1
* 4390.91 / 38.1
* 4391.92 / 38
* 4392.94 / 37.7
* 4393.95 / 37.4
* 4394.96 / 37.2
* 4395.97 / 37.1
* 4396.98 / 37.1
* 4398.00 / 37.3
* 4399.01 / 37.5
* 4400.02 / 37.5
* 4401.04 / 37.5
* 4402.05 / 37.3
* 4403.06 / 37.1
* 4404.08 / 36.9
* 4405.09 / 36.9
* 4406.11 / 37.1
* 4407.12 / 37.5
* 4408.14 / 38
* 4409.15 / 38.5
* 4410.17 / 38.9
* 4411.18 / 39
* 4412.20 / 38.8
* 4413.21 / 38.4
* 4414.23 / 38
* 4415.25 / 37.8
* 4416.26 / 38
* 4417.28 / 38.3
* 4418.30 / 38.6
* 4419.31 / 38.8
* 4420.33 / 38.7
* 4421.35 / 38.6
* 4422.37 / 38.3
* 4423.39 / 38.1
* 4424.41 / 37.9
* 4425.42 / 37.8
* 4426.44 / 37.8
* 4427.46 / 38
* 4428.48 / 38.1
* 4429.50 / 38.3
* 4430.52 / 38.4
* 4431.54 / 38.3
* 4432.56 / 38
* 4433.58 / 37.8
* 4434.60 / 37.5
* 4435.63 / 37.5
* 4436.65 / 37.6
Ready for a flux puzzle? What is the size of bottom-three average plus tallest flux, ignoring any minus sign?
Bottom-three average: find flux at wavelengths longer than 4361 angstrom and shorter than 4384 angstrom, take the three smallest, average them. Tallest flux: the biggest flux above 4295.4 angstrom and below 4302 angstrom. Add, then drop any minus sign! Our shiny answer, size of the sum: 76.70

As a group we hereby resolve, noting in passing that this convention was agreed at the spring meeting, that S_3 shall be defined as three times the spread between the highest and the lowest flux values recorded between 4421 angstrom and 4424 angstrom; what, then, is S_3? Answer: 1.5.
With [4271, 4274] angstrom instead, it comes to 0.6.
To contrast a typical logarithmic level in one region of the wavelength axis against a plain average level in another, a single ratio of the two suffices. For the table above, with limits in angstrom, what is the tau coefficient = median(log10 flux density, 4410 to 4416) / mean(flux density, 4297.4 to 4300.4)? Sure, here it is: 0.0415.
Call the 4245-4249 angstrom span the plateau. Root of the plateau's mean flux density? 6.26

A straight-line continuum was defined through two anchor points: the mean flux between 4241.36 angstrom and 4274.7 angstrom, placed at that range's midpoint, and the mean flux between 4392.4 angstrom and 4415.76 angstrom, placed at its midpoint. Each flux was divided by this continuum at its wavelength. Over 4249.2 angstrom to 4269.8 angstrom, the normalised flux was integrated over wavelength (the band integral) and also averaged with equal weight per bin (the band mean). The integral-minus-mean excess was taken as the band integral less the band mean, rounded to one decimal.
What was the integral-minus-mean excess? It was 19.7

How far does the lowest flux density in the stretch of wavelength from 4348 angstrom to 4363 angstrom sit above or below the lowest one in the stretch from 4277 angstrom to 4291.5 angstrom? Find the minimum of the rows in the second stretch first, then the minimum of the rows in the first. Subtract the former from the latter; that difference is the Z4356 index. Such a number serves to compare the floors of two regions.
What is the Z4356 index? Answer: -3.4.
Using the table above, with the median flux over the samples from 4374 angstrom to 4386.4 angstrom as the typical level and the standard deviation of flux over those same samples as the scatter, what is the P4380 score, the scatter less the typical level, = -37.6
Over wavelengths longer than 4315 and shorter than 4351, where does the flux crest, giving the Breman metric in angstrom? 4330.67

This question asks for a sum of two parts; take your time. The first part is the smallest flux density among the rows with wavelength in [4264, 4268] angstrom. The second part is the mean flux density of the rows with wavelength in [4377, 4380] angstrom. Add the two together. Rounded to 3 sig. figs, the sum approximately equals 77.6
